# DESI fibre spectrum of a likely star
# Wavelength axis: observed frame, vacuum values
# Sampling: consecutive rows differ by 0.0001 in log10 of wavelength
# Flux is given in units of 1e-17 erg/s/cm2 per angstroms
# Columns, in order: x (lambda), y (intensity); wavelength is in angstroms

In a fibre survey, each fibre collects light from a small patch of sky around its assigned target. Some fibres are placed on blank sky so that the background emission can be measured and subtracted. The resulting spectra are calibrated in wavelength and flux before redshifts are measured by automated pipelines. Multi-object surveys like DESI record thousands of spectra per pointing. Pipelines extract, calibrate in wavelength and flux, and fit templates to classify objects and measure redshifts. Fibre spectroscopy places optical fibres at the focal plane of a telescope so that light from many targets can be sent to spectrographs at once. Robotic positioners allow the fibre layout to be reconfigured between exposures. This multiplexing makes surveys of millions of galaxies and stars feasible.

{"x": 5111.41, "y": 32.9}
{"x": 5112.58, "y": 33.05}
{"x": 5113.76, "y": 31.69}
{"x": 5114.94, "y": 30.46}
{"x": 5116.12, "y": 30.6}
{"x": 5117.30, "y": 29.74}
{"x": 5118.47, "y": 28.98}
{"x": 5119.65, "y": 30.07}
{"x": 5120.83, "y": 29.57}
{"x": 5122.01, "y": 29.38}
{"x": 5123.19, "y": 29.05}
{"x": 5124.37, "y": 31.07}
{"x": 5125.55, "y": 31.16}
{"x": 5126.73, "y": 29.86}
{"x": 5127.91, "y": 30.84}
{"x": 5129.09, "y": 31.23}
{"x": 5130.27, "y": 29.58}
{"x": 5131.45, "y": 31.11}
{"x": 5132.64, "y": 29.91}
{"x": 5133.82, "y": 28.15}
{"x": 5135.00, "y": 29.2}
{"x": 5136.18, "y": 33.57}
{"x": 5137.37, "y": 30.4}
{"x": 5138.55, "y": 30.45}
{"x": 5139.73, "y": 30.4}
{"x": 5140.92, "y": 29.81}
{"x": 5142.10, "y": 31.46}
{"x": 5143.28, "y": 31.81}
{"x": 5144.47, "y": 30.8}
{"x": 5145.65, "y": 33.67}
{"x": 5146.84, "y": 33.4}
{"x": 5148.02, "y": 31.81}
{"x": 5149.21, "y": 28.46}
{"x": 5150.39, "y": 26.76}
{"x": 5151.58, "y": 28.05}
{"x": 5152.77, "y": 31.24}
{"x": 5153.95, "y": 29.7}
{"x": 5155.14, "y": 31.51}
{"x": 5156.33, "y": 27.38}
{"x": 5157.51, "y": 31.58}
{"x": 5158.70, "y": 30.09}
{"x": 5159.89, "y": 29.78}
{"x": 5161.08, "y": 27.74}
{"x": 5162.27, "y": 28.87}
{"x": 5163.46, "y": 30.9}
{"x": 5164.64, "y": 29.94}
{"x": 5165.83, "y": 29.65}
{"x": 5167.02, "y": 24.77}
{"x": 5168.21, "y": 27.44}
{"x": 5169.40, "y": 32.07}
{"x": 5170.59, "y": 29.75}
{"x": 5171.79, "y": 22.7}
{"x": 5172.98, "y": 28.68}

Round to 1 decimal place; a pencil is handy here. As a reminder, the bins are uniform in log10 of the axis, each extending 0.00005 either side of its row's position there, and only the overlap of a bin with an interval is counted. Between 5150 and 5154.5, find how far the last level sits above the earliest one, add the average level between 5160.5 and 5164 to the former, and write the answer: 32.1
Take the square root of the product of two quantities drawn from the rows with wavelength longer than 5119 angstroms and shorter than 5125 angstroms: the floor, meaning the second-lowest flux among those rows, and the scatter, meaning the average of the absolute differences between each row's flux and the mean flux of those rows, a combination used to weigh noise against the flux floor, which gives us 4.2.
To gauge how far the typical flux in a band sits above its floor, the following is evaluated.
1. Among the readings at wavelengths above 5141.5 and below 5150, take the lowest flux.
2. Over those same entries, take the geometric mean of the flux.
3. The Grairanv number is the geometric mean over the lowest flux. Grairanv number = 1.11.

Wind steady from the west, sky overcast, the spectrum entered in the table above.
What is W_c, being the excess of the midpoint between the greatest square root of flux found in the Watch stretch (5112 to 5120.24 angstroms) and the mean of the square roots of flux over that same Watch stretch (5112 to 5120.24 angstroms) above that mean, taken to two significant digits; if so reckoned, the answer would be 0.11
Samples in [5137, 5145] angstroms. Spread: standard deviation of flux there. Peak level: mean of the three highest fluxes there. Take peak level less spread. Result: 30.7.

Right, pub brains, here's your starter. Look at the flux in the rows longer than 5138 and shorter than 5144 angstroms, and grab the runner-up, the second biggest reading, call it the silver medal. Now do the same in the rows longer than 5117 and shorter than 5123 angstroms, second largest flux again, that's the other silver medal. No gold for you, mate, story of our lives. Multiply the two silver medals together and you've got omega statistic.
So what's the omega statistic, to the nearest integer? 936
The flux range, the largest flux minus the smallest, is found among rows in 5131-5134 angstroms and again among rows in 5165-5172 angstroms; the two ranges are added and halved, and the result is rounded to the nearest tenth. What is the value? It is 6.2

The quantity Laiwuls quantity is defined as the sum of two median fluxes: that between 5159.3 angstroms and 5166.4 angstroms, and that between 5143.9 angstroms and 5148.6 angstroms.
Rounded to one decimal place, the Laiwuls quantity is 62.3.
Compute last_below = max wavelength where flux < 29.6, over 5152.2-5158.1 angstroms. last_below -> 5156.33 angstroms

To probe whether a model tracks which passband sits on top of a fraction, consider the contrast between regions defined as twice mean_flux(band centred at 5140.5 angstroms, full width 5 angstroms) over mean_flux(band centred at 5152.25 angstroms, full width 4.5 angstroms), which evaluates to 2.11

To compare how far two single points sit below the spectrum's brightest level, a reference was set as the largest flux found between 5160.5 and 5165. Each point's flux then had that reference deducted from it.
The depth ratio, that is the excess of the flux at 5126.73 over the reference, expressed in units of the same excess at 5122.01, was 1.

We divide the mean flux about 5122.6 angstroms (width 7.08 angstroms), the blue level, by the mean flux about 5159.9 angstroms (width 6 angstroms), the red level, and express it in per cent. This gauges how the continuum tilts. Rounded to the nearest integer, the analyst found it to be 101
